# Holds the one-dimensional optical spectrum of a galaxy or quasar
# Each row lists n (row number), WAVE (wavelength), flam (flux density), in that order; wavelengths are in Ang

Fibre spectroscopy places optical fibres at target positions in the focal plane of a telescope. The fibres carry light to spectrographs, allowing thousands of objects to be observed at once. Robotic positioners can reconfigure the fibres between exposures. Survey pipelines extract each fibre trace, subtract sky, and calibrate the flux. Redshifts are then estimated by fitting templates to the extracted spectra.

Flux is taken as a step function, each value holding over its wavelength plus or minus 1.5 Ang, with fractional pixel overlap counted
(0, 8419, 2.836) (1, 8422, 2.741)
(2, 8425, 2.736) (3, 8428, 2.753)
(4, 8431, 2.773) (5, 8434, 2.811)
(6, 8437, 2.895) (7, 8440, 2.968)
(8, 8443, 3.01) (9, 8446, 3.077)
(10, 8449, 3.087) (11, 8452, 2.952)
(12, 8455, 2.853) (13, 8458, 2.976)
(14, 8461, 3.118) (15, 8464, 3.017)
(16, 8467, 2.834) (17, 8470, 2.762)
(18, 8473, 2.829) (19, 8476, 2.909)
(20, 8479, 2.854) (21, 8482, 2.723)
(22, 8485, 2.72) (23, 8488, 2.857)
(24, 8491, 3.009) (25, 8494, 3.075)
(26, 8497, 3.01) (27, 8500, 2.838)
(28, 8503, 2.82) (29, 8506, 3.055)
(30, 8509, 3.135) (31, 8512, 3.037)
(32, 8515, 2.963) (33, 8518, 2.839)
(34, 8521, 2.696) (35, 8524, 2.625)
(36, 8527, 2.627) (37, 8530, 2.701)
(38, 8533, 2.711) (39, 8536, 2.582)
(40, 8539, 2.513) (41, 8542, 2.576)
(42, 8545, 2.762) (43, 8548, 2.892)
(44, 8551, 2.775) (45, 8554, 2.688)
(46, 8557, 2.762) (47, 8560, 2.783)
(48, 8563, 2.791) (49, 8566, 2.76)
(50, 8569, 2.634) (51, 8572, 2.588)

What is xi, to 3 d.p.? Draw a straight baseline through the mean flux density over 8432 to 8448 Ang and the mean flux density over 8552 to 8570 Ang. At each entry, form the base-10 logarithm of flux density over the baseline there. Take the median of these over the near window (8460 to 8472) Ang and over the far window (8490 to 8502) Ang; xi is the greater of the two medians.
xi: 0.023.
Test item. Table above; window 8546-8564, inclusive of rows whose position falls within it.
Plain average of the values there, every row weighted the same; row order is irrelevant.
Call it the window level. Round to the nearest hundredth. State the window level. 2.78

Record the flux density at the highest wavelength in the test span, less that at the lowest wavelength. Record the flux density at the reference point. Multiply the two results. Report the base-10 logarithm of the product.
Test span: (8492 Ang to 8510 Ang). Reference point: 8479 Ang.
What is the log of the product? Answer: -0.77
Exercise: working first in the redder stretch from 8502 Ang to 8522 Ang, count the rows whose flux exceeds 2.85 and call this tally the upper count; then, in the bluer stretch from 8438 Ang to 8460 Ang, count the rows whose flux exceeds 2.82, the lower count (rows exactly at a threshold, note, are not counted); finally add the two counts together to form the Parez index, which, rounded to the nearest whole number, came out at 11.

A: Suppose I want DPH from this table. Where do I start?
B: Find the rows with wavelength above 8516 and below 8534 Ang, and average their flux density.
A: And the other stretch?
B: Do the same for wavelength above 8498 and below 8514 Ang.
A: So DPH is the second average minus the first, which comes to 0.3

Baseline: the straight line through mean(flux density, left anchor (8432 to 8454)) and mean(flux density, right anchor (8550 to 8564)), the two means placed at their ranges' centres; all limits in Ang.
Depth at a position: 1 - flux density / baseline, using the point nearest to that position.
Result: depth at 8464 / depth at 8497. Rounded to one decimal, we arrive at 0.6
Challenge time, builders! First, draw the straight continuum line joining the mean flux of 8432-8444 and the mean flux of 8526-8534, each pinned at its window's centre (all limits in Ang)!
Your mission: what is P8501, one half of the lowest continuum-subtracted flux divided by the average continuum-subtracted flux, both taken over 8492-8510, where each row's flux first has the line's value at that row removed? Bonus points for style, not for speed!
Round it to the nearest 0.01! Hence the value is 0.15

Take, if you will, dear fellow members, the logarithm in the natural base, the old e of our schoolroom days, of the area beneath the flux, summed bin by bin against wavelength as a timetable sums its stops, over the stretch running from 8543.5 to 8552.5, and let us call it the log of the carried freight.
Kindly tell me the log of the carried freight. 3.2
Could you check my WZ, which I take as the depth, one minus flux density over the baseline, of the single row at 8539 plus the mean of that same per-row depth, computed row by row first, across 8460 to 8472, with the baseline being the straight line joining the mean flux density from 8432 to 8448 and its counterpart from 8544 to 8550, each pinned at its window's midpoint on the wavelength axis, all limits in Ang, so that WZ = 0.11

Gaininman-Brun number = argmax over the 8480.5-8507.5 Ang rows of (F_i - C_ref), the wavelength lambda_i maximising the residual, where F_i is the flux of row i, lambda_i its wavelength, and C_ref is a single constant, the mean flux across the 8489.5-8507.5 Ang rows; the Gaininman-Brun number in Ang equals 8494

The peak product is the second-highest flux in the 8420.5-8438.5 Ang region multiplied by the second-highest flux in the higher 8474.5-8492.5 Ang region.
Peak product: 8.2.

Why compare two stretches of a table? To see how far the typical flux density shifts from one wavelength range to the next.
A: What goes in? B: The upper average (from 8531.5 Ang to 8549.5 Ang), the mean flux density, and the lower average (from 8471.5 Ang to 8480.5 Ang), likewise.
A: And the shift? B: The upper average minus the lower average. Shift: -0.191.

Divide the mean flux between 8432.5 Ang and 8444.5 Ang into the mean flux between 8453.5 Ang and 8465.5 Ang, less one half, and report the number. 0.52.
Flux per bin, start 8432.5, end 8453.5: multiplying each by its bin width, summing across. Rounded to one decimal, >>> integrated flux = 62.4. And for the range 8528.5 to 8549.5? 56.2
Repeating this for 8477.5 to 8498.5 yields 60.7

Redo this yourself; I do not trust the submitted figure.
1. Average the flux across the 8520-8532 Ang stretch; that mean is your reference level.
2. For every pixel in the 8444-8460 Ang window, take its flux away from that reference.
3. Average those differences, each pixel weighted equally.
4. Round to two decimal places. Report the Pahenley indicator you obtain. -0.33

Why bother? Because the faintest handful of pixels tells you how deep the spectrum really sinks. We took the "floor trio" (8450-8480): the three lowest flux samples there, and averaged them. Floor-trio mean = 2.81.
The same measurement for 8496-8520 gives 2.83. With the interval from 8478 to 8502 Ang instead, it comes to 2.76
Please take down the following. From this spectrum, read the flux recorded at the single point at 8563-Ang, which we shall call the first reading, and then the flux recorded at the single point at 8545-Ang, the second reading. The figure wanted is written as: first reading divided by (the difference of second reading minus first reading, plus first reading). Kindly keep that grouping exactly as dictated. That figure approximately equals 1.01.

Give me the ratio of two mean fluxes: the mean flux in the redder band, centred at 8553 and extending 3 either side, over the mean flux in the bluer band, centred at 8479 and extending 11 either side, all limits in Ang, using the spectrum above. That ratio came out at 0.97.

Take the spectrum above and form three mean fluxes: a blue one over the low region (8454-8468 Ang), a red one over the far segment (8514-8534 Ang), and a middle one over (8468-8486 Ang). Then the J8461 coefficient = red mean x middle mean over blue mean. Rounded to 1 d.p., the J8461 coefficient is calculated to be 2.6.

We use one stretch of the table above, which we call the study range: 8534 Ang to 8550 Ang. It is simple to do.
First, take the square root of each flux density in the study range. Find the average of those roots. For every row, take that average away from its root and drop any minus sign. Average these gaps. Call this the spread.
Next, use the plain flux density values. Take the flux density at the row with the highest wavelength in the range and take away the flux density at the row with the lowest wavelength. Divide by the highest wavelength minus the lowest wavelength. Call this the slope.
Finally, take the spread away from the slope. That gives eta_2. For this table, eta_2 -0.014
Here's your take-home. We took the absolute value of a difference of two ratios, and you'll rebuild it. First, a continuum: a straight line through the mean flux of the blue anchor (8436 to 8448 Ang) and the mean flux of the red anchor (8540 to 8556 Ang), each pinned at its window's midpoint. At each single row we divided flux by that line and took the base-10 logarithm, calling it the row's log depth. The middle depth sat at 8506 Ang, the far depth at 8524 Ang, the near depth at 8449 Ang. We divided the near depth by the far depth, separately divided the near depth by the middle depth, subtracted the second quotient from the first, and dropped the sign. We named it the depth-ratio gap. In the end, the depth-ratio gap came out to 1.1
